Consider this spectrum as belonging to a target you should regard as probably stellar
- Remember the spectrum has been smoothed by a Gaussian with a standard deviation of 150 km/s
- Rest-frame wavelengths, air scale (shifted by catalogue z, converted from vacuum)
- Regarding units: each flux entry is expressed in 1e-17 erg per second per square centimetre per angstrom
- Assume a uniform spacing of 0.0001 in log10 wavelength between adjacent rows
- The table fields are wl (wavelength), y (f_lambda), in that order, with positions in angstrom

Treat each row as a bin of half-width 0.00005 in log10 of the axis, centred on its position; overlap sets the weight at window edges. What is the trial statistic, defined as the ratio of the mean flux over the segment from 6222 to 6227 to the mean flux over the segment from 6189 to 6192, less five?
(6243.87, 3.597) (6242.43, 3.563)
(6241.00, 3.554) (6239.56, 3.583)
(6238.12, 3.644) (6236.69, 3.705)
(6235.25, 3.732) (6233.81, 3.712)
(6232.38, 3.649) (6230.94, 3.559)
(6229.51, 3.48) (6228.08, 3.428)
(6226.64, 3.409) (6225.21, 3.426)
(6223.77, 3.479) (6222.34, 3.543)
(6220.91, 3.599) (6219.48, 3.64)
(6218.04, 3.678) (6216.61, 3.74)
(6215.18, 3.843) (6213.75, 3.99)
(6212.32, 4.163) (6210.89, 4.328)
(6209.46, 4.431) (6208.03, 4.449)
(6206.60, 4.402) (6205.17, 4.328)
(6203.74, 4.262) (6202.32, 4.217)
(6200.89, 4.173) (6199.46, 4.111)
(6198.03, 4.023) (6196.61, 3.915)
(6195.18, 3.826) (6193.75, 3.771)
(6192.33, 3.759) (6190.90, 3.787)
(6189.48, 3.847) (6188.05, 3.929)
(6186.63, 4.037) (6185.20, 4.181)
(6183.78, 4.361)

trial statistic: -4.09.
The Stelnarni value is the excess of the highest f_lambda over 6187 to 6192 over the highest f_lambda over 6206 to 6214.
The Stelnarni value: -0.52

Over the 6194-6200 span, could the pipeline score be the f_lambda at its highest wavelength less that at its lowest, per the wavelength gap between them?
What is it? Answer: 0.07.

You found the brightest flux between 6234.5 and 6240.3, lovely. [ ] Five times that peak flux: 18.7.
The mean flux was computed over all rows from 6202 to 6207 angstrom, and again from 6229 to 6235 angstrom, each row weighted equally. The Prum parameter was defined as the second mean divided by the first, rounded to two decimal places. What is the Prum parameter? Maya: 0.84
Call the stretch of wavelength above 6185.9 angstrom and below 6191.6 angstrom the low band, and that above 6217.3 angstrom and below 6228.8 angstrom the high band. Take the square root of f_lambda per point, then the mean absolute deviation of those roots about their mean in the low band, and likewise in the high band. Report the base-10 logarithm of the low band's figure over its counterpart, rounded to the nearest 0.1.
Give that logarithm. -0.1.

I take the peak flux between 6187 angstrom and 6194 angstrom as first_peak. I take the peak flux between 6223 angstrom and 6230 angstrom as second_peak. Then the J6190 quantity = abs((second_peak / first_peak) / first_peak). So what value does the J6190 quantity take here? 0.225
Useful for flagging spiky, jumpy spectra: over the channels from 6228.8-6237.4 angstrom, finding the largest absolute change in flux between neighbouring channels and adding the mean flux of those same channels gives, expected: 3.73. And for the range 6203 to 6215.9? 4.42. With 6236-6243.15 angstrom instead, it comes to 3.67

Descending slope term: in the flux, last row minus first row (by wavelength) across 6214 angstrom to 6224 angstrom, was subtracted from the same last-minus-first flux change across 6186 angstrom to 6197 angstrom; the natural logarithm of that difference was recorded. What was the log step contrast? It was -1.4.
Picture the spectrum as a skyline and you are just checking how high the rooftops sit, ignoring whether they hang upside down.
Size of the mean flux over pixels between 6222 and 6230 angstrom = 3.46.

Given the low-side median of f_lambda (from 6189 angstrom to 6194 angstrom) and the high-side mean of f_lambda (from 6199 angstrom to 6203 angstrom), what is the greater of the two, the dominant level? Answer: 4.17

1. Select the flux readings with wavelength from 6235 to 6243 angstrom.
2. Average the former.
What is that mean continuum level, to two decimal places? 3.63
